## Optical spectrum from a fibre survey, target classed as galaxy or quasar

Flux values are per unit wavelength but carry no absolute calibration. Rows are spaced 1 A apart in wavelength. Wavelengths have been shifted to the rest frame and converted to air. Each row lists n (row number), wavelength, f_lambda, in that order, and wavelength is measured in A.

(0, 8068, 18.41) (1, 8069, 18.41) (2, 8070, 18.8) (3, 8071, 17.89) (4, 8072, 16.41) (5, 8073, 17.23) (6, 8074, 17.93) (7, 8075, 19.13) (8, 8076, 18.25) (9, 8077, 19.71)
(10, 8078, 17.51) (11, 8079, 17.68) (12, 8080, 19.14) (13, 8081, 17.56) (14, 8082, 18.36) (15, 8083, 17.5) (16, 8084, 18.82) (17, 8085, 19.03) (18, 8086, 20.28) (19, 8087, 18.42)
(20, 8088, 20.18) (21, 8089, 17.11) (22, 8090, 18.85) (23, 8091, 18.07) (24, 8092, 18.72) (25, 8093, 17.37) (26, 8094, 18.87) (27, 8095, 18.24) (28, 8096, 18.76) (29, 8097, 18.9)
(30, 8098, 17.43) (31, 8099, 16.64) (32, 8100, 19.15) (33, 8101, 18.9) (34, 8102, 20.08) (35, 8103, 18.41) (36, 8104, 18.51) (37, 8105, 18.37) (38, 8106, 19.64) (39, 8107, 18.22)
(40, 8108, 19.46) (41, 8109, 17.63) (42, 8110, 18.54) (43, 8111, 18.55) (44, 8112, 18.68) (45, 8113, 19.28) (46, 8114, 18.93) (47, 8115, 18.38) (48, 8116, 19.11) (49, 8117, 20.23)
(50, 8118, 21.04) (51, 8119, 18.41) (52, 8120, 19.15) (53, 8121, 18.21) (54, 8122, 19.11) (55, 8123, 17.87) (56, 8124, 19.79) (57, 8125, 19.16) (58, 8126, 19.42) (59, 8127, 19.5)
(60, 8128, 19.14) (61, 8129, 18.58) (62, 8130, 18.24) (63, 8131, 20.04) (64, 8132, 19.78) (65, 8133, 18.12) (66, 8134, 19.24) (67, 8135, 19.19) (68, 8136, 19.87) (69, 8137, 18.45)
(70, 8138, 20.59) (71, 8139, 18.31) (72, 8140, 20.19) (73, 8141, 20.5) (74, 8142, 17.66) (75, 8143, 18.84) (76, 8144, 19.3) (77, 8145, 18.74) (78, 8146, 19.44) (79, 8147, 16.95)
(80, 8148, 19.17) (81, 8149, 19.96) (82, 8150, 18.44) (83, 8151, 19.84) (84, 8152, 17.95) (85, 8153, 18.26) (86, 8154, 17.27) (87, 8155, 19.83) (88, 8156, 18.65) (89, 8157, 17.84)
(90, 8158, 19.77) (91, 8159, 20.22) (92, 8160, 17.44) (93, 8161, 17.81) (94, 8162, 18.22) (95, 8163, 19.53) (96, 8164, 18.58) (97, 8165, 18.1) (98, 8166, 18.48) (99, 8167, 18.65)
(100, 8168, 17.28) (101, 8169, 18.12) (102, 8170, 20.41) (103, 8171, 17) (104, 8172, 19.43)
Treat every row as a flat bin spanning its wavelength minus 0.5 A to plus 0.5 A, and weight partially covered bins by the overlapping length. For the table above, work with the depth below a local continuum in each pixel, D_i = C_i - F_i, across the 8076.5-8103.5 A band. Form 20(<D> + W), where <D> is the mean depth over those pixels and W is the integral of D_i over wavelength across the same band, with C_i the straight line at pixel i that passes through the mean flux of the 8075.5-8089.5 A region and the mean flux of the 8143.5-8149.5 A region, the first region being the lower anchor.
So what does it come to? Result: 43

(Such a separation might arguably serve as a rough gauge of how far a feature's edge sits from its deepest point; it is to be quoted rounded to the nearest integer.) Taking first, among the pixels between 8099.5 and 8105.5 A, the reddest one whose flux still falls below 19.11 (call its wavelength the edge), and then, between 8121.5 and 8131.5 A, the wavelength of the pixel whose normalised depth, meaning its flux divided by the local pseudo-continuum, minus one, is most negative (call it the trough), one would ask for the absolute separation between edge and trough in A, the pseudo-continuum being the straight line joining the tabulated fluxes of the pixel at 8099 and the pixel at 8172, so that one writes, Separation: 18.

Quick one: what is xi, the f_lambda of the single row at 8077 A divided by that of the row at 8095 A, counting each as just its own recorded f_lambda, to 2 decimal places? 1.08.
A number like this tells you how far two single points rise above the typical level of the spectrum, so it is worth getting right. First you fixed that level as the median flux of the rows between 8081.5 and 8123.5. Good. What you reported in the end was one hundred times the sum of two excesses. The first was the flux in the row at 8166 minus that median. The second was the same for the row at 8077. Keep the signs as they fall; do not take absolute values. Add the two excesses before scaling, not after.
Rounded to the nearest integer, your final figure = 79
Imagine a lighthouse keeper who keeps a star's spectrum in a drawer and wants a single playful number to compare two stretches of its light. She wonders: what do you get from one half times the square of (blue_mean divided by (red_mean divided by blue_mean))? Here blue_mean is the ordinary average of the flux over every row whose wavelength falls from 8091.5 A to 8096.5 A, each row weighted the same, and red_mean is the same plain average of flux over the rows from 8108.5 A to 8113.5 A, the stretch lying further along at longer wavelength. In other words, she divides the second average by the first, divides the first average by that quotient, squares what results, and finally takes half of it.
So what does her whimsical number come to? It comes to 167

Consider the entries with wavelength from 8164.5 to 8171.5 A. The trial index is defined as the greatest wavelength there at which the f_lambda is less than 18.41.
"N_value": 8171 A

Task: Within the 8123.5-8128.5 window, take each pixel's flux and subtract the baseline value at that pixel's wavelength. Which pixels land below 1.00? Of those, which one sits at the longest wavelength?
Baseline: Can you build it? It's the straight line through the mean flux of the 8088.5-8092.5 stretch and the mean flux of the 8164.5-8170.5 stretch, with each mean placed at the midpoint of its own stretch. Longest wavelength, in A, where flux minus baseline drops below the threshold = 8128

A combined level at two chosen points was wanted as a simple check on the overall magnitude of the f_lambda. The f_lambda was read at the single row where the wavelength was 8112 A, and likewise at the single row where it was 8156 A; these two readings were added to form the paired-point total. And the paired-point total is 37.3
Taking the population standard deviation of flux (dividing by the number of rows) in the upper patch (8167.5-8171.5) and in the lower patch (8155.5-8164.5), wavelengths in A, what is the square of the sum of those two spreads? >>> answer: 5.1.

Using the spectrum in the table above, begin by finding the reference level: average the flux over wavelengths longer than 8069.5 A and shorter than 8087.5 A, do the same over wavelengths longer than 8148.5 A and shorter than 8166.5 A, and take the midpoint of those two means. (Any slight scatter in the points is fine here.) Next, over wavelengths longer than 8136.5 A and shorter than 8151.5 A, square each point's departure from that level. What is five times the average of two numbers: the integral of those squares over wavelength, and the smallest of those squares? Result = 51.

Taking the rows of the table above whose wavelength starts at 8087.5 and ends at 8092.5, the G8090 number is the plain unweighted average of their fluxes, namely 18.6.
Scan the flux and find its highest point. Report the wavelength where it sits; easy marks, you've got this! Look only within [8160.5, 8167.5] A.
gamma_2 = 8163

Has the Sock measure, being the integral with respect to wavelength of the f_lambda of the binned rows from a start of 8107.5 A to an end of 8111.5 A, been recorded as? 74.2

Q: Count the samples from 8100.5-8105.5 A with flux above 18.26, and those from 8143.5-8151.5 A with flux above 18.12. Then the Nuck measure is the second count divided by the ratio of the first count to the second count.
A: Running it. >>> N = 10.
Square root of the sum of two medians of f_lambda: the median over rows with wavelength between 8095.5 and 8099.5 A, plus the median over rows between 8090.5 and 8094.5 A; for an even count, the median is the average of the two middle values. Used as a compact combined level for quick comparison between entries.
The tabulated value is 6.04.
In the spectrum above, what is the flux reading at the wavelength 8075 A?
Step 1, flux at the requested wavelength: 19.13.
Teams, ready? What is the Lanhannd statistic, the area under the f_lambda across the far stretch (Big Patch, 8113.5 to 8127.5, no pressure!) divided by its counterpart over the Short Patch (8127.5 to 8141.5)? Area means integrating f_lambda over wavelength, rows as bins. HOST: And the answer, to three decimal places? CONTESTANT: 0.993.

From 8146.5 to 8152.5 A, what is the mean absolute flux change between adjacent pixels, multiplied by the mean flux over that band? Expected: 29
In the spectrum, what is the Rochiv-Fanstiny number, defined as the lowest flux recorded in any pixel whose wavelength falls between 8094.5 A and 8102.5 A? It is 16.64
